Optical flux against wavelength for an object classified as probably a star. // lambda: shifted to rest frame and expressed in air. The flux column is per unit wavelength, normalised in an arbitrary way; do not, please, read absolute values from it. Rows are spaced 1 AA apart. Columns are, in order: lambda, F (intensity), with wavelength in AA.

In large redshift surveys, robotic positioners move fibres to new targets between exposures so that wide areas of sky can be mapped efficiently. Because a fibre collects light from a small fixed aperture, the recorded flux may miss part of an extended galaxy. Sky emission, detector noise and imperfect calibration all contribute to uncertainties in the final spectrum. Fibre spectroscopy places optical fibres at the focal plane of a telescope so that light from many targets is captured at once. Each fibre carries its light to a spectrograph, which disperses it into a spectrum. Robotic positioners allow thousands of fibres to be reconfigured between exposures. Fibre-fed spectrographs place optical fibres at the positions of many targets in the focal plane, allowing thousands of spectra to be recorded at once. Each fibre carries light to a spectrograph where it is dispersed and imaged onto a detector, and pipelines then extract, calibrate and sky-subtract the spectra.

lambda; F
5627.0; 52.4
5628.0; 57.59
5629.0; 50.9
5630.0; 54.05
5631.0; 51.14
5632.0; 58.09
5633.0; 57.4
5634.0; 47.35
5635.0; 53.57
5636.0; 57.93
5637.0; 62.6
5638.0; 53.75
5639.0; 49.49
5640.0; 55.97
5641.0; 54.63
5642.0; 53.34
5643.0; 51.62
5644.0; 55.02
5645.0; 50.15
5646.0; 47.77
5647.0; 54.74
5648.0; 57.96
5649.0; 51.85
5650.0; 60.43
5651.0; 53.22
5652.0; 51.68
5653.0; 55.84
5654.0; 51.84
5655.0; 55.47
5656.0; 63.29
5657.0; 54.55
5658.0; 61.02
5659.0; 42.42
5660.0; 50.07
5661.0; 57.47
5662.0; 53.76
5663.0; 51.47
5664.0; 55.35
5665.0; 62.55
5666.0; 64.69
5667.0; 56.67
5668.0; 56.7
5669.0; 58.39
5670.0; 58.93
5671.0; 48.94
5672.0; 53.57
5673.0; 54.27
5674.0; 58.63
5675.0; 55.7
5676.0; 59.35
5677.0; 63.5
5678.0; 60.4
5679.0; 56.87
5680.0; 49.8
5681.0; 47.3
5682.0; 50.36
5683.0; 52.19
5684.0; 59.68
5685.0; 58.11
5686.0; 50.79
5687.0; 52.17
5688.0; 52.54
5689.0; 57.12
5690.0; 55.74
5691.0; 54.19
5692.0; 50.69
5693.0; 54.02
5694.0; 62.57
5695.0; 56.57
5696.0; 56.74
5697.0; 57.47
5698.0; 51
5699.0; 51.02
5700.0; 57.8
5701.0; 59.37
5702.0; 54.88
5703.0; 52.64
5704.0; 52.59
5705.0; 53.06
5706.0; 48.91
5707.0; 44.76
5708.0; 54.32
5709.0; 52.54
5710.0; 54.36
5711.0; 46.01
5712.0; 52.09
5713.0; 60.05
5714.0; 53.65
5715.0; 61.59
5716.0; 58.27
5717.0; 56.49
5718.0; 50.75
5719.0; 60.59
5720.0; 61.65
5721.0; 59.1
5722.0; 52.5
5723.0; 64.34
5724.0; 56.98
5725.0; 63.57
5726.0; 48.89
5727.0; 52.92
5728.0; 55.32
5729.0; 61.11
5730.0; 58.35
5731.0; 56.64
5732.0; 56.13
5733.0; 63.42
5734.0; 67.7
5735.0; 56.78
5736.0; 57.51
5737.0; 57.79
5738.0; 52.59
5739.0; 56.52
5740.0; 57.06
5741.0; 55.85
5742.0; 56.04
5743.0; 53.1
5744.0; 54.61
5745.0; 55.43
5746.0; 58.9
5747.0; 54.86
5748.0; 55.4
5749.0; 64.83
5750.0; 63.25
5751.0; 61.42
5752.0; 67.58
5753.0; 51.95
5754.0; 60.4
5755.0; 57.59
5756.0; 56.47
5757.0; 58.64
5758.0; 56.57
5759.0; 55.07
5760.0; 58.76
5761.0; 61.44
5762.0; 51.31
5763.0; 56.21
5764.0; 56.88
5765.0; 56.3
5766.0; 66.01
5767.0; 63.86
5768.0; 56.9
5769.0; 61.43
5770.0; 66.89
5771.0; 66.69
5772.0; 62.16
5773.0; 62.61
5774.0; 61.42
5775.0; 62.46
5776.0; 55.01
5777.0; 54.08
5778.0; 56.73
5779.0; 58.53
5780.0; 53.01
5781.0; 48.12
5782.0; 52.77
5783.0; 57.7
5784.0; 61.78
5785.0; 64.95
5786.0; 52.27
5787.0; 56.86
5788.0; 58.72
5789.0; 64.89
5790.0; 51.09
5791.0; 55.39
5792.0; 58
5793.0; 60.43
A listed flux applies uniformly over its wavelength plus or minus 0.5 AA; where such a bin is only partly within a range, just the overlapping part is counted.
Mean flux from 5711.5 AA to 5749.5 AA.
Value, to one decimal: 57.4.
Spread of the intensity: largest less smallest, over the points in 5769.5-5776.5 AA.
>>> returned 11.9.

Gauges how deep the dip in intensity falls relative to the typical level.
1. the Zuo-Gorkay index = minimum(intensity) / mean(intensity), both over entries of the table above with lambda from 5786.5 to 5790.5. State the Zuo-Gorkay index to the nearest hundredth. 0.88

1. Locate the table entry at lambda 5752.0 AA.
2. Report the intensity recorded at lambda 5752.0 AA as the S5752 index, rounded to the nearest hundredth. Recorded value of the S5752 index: 67.58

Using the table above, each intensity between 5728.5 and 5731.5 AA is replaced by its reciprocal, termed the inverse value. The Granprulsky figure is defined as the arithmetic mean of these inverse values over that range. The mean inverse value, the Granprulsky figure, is 0.0171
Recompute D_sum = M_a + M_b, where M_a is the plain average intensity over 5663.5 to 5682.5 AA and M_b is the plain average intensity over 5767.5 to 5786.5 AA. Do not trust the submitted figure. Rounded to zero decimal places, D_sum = 115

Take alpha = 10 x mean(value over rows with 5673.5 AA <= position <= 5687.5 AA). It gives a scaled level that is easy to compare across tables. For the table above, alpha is 553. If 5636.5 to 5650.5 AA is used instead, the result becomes 542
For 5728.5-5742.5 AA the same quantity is 581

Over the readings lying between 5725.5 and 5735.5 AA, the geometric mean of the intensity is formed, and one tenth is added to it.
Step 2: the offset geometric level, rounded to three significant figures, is 57.6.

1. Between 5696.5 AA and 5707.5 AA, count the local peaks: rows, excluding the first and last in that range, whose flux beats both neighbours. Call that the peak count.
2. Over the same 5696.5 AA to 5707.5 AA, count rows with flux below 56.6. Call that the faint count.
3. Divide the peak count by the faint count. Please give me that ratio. 0.25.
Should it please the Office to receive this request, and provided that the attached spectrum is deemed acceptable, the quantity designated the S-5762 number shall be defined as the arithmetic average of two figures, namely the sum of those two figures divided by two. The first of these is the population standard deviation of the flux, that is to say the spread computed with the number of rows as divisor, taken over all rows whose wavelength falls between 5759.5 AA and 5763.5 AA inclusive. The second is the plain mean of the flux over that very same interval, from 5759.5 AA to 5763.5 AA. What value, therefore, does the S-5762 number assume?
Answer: 30.3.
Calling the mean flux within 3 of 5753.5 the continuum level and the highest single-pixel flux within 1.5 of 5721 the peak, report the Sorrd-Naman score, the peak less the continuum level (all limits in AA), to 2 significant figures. 2.4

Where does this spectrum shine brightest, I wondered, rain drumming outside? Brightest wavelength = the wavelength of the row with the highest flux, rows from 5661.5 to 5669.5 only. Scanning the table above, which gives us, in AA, 5666.0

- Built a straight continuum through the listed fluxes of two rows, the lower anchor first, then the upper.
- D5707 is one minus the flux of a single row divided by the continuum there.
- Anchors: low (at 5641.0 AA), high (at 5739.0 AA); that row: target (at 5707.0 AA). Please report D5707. 0.20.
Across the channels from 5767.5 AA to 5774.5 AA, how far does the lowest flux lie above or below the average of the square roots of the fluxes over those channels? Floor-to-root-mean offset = 49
